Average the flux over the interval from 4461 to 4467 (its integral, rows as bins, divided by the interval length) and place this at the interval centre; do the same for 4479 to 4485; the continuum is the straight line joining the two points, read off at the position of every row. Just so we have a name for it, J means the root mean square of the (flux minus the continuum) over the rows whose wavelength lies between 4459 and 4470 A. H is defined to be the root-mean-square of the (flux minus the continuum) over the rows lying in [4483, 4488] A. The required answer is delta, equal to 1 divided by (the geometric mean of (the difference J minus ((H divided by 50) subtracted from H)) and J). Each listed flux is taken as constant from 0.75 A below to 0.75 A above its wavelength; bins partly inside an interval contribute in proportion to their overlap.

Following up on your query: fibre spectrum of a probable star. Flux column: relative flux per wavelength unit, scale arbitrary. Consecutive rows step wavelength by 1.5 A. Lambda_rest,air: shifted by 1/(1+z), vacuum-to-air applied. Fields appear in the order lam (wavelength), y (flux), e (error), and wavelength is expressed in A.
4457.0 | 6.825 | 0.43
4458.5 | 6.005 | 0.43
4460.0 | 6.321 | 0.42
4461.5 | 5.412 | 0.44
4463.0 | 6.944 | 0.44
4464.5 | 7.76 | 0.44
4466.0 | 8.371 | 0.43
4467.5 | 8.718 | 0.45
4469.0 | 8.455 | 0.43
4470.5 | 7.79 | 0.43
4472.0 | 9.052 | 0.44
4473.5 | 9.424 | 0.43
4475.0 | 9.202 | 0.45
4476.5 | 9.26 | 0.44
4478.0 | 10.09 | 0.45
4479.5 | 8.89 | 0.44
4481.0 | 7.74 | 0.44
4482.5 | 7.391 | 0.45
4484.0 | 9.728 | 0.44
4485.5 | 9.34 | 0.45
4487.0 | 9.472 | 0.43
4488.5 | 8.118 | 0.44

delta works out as 2.6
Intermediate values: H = 0.85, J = 0.98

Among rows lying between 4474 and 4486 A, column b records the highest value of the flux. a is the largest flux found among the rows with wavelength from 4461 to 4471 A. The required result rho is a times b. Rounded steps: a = 8.718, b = 10.09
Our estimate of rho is 88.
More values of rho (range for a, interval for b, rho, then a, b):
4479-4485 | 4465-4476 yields 92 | 9.728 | 9.424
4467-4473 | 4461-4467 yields 76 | 9.052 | 8.371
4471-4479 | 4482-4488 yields 98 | 10.09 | 9.728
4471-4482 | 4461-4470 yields 88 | 10.09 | 8.718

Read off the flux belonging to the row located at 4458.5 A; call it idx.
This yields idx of 6.005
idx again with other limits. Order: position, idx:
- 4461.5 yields 5.412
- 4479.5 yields 8.89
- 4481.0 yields 7.74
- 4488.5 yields 8.118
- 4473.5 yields 9.424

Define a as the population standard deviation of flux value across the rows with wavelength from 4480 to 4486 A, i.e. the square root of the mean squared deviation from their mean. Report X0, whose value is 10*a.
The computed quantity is 10.0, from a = 1.00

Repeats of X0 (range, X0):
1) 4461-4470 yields 11.4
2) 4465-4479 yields 6.4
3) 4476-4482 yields 8.4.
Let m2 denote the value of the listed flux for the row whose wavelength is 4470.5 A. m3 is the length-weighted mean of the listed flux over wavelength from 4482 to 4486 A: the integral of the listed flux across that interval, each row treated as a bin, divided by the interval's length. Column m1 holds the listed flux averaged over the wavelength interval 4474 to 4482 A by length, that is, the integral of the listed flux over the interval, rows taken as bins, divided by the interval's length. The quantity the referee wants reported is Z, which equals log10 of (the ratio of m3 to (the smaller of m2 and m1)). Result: 0.06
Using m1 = 9.0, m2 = 7.79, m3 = 8.9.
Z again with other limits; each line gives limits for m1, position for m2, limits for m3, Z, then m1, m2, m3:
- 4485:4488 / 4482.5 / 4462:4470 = 0.03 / 9.3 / 7.391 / 8.0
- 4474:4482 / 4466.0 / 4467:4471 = 0.00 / 9.0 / 8.371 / 8.3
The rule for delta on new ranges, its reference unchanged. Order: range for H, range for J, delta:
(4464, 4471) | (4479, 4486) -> 4.9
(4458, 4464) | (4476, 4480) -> 1.5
